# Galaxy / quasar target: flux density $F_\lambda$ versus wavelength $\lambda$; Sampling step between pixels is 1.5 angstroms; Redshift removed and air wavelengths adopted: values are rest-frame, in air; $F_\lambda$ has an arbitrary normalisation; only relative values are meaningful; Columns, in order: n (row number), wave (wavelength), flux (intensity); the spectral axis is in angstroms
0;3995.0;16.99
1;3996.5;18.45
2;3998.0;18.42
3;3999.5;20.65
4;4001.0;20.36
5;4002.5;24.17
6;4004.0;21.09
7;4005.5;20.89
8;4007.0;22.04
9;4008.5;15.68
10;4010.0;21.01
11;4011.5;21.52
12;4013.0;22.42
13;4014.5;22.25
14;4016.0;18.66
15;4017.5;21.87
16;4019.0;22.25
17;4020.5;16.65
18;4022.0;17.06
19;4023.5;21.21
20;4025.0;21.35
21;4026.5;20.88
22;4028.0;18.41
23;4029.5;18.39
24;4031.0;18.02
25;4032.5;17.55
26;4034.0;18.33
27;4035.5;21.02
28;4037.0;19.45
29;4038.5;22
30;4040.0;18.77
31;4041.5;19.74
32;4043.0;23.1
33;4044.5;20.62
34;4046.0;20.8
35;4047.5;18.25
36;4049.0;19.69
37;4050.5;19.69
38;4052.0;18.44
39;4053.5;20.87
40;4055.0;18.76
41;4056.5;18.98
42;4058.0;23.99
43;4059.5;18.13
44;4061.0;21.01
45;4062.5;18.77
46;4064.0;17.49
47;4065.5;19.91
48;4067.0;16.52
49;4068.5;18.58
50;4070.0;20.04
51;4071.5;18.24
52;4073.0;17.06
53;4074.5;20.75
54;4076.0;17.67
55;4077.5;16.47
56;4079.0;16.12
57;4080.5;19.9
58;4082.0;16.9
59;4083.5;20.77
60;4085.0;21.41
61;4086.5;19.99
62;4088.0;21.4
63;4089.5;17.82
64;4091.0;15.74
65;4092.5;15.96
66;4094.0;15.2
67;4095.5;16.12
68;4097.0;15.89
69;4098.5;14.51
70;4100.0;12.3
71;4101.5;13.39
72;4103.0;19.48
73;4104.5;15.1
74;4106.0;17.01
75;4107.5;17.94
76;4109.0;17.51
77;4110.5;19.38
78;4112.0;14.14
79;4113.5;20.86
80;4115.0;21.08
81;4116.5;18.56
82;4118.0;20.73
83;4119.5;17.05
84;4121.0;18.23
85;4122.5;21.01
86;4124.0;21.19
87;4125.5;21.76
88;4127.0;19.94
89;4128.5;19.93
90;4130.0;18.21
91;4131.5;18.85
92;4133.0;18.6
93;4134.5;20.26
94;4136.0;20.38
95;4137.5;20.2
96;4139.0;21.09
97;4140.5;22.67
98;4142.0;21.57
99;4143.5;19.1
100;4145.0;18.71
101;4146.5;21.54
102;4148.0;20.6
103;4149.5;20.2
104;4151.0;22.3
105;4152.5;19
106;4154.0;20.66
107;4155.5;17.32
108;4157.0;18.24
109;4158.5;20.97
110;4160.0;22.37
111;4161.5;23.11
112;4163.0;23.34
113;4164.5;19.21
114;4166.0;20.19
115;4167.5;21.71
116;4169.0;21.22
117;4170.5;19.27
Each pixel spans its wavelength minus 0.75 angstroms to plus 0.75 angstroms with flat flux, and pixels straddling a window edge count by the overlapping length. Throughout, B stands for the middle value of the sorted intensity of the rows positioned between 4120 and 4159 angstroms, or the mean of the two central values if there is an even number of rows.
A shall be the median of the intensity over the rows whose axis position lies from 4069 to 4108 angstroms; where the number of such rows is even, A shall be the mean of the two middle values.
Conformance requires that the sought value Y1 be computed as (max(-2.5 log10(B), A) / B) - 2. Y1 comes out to -1.16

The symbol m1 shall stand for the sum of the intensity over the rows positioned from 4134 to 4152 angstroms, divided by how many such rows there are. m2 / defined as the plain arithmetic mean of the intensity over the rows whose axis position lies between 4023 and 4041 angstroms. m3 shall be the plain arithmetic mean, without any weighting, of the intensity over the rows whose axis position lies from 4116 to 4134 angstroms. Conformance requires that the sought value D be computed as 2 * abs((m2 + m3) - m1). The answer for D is 37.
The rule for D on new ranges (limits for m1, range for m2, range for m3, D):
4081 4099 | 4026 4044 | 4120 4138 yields 44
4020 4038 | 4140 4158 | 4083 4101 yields 37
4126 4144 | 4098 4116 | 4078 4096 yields 30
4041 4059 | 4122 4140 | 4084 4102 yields 33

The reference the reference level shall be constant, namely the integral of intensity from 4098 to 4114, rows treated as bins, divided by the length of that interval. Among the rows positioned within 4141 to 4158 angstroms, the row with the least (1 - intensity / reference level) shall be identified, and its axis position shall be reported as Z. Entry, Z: 4151.0 angstroms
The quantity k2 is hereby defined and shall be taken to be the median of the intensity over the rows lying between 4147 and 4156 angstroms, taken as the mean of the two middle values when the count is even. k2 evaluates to 20.4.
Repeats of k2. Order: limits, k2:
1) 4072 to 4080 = 17.1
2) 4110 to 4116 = 20.1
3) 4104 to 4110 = 17.3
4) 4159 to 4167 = 22.4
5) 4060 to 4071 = 18.8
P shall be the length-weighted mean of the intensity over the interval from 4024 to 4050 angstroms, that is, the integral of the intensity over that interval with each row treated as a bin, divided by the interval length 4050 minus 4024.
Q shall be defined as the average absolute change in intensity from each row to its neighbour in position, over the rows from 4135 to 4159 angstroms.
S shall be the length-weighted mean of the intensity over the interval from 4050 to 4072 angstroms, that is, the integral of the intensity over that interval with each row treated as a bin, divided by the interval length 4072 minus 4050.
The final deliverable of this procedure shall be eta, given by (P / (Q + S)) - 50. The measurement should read -49.1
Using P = 19.8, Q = 1.66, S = 19.3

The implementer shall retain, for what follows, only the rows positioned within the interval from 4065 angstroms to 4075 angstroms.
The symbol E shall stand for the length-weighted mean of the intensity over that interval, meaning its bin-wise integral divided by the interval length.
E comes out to 18.6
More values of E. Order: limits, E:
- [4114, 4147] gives 20.0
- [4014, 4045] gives 19.9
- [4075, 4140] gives 18.3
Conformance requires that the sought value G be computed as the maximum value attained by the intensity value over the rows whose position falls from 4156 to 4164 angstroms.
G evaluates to 23.34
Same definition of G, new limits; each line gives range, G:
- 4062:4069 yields 19.91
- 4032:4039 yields 22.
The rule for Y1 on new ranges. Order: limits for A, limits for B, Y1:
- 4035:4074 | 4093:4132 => -0.93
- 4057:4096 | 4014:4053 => -1.08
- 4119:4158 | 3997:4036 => -1.03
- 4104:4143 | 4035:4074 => -0.98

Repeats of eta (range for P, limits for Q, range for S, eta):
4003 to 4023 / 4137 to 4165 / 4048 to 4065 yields -49.0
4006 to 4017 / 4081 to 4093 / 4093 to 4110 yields -48.8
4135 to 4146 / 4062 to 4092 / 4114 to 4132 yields -49.1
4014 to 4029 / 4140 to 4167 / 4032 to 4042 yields -49.1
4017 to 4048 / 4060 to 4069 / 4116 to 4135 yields -49.1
